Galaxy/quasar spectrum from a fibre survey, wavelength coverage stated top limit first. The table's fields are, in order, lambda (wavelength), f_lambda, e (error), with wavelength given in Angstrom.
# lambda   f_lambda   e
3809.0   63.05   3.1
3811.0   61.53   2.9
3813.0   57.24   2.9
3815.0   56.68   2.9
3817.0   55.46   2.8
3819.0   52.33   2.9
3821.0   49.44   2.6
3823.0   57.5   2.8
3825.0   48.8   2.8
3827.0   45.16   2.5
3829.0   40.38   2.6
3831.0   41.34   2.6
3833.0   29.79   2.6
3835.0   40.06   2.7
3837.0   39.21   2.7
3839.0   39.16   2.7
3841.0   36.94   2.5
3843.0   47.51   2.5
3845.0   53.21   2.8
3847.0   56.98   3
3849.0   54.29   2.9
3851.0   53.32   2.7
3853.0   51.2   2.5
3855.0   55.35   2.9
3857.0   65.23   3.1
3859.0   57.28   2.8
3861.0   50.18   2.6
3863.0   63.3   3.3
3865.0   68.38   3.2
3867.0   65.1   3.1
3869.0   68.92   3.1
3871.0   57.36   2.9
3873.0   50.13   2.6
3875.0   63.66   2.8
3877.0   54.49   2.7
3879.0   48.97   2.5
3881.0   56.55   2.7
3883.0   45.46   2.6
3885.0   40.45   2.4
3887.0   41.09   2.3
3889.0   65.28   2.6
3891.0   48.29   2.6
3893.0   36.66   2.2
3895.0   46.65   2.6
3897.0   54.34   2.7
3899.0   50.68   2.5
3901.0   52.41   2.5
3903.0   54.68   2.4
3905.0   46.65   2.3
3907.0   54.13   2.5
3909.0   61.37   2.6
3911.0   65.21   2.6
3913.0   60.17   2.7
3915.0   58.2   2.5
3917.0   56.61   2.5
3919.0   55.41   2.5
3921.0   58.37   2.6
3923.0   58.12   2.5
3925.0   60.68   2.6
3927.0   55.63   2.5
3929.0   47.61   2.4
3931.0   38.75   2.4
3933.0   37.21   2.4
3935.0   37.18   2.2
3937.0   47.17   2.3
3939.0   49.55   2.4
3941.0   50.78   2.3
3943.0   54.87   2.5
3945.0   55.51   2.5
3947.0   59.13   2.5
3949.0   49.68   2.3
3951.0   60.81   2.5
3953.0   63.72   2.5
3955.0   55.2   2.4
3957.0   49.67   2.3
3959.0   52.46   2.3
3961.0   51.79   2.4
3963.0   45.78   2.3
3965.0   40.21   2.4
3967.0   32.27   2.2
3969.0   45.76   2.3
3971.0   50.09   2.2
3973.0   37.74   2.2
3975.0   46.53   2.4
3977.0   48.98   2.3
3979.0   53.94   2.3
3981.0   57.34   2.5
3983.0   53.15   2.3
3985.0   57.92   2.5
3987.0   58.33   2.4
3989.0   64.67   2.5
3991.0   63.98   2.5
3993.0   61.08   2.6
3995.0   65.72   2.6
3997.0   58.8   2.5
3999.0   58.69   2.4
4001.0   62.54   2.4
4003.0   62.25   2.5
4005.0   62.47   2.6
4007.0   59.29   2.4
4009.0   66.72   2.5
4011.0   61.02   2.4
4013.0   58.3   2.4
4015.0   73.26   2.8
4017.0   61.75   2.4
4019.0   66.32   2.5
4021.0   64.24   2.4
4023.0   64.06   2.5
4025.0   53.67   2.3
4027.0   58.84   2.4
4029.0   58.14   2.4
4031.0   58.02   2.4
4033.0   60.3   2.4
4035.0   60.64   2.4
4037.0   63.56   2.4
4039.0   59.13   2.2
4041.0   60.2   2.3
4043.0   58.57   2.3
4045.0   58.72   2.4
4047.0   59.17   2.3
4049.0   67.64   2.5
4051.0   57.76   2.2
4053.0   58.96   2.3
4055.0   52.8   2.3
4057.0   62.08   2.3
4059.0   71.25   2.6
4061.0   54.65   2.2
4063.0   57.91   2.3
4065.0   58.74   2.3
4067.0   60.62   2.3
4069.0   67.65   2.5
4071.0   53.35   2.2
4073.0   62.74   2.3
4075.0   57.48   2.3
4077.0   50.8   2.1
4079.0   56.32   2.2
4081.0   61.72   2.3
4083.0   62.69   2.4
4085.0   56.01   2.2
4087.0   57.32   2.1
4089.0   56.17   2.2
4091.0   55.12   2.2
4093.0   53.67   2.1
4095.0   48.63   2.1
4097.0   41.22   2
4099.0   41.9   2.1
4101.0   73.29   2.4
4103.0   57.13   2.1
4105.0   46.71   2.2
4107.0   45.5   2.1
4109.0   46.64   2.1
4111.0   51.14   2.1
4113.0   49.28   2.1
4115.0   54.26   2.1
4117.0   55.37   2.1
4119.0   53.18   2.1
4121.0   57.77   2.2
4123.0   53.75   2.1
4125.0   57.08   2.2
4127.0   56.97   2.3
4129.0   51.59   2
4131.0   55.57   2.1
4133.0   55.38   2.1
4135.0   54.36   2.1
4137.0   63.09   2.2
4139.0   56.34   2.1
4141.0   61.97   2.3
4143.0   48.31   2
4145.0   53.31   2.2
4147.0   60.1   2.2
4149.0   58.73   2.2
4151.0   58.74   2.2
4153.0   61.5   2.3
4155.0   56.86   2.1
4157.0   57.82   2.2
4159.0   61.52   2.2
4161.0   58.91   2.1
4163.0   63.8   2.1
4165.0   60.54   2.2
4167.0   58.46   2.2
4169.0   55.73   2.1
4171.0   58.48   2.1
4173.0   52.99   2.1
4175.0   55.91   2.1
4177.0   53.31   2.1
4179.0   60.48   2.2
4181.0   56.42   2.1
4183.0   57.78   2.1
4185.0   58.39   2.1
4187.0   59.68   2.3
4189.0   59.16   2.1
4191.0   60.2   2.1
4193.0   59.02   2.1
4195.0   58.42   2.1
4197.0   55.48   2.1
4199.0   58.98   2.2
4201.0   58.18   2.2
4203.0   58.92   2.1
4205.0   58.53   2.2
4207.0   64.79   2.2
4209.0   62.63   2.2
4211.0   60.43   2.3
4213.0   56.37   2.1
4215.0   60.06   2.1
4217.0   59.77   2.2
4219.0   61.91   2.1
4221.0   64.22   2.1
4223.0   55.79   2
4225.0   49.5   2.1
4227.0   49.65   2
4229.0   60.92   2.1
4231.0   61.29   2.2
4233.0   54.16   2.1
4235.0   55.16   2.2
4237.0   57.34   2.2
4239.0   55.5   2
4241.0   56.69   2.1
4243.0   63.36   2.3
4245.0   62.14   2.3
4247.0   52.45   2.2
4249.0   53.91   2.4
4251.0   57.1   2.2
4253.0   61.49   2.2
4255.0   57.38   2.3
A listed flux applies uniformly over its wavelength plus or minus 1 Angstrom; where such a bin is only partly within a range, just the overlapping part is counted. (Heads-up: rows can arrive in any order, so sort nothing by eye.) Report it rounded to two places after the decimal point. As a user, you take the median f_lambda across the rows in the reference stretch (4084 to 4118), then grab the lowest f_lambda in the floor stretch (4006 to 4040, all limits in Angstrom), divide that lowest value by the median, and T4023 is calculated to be 1.00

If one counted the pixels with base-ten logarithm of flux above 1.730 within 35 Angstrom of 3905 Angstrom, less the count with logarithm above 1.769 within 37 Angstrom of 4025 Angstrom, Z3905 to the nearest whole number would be -9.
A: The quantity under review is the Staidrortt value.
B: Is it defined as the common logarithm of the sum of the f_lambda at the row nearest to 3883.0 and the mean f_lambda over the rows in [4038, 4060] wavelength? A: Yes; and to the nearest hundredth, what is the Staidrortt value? 2.03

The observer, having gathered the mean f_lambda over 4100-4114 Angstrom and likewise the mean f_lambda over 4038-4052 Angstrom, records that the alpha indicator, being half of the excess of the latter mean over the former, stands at 3.7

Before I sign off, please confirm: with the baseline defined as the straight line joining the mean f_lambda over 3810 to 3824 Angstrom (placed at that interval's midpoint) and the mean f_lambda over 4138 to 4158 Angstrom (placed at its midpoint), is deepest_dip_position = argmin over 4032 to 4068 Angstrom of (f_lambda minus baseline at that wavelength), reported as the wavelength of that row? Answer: 4055.0 Angstrom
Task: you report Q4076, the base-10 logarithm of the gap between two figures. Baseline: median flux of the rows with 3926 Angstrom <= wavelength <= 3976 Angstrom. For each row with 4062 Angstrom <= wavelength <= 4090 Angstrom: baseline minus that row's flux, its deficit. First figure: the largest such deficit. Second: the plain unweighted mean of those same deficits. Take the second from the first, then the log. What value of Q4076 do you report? 0.89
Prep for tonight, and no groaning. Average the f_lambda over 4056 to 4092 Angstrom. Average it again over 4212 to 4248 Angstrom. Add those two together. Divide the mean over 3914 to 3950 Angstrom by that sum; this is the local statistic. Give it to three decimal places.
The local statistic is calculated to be 0.443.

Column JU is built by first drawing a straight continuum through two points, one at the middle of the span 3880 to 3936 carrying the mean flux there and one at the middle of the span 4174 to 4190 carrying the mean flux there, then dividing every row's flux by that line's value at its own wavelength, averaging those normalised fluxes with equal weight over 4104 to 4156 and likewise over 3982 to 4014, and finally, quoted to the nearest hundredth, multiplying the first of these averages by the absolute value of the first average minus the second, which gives 0.16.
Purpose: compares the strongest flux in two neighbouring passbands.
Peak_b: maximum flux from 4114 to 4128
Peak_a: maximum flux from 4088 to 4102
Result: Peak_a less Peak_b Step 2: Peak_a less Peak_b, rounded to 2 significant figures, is 16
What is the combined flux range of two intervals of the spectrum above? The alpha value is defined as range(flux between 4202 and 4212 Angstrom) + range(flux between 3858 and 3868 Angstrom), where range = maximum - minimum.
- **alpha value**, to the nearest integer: 24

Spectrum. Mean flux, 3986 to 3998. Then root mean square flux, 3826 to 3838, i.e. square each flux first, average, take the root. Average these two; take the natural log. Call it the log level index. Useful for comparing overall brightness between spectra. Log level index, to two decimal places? 3.93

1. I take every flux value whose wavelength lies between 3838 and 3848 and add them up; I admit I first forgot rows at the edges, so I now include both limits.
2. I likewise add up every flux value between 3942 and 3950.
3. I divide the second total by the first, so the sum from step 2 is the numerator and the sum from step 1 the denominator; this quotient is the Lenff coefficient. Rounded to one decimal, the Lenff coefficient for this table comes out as 0.9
